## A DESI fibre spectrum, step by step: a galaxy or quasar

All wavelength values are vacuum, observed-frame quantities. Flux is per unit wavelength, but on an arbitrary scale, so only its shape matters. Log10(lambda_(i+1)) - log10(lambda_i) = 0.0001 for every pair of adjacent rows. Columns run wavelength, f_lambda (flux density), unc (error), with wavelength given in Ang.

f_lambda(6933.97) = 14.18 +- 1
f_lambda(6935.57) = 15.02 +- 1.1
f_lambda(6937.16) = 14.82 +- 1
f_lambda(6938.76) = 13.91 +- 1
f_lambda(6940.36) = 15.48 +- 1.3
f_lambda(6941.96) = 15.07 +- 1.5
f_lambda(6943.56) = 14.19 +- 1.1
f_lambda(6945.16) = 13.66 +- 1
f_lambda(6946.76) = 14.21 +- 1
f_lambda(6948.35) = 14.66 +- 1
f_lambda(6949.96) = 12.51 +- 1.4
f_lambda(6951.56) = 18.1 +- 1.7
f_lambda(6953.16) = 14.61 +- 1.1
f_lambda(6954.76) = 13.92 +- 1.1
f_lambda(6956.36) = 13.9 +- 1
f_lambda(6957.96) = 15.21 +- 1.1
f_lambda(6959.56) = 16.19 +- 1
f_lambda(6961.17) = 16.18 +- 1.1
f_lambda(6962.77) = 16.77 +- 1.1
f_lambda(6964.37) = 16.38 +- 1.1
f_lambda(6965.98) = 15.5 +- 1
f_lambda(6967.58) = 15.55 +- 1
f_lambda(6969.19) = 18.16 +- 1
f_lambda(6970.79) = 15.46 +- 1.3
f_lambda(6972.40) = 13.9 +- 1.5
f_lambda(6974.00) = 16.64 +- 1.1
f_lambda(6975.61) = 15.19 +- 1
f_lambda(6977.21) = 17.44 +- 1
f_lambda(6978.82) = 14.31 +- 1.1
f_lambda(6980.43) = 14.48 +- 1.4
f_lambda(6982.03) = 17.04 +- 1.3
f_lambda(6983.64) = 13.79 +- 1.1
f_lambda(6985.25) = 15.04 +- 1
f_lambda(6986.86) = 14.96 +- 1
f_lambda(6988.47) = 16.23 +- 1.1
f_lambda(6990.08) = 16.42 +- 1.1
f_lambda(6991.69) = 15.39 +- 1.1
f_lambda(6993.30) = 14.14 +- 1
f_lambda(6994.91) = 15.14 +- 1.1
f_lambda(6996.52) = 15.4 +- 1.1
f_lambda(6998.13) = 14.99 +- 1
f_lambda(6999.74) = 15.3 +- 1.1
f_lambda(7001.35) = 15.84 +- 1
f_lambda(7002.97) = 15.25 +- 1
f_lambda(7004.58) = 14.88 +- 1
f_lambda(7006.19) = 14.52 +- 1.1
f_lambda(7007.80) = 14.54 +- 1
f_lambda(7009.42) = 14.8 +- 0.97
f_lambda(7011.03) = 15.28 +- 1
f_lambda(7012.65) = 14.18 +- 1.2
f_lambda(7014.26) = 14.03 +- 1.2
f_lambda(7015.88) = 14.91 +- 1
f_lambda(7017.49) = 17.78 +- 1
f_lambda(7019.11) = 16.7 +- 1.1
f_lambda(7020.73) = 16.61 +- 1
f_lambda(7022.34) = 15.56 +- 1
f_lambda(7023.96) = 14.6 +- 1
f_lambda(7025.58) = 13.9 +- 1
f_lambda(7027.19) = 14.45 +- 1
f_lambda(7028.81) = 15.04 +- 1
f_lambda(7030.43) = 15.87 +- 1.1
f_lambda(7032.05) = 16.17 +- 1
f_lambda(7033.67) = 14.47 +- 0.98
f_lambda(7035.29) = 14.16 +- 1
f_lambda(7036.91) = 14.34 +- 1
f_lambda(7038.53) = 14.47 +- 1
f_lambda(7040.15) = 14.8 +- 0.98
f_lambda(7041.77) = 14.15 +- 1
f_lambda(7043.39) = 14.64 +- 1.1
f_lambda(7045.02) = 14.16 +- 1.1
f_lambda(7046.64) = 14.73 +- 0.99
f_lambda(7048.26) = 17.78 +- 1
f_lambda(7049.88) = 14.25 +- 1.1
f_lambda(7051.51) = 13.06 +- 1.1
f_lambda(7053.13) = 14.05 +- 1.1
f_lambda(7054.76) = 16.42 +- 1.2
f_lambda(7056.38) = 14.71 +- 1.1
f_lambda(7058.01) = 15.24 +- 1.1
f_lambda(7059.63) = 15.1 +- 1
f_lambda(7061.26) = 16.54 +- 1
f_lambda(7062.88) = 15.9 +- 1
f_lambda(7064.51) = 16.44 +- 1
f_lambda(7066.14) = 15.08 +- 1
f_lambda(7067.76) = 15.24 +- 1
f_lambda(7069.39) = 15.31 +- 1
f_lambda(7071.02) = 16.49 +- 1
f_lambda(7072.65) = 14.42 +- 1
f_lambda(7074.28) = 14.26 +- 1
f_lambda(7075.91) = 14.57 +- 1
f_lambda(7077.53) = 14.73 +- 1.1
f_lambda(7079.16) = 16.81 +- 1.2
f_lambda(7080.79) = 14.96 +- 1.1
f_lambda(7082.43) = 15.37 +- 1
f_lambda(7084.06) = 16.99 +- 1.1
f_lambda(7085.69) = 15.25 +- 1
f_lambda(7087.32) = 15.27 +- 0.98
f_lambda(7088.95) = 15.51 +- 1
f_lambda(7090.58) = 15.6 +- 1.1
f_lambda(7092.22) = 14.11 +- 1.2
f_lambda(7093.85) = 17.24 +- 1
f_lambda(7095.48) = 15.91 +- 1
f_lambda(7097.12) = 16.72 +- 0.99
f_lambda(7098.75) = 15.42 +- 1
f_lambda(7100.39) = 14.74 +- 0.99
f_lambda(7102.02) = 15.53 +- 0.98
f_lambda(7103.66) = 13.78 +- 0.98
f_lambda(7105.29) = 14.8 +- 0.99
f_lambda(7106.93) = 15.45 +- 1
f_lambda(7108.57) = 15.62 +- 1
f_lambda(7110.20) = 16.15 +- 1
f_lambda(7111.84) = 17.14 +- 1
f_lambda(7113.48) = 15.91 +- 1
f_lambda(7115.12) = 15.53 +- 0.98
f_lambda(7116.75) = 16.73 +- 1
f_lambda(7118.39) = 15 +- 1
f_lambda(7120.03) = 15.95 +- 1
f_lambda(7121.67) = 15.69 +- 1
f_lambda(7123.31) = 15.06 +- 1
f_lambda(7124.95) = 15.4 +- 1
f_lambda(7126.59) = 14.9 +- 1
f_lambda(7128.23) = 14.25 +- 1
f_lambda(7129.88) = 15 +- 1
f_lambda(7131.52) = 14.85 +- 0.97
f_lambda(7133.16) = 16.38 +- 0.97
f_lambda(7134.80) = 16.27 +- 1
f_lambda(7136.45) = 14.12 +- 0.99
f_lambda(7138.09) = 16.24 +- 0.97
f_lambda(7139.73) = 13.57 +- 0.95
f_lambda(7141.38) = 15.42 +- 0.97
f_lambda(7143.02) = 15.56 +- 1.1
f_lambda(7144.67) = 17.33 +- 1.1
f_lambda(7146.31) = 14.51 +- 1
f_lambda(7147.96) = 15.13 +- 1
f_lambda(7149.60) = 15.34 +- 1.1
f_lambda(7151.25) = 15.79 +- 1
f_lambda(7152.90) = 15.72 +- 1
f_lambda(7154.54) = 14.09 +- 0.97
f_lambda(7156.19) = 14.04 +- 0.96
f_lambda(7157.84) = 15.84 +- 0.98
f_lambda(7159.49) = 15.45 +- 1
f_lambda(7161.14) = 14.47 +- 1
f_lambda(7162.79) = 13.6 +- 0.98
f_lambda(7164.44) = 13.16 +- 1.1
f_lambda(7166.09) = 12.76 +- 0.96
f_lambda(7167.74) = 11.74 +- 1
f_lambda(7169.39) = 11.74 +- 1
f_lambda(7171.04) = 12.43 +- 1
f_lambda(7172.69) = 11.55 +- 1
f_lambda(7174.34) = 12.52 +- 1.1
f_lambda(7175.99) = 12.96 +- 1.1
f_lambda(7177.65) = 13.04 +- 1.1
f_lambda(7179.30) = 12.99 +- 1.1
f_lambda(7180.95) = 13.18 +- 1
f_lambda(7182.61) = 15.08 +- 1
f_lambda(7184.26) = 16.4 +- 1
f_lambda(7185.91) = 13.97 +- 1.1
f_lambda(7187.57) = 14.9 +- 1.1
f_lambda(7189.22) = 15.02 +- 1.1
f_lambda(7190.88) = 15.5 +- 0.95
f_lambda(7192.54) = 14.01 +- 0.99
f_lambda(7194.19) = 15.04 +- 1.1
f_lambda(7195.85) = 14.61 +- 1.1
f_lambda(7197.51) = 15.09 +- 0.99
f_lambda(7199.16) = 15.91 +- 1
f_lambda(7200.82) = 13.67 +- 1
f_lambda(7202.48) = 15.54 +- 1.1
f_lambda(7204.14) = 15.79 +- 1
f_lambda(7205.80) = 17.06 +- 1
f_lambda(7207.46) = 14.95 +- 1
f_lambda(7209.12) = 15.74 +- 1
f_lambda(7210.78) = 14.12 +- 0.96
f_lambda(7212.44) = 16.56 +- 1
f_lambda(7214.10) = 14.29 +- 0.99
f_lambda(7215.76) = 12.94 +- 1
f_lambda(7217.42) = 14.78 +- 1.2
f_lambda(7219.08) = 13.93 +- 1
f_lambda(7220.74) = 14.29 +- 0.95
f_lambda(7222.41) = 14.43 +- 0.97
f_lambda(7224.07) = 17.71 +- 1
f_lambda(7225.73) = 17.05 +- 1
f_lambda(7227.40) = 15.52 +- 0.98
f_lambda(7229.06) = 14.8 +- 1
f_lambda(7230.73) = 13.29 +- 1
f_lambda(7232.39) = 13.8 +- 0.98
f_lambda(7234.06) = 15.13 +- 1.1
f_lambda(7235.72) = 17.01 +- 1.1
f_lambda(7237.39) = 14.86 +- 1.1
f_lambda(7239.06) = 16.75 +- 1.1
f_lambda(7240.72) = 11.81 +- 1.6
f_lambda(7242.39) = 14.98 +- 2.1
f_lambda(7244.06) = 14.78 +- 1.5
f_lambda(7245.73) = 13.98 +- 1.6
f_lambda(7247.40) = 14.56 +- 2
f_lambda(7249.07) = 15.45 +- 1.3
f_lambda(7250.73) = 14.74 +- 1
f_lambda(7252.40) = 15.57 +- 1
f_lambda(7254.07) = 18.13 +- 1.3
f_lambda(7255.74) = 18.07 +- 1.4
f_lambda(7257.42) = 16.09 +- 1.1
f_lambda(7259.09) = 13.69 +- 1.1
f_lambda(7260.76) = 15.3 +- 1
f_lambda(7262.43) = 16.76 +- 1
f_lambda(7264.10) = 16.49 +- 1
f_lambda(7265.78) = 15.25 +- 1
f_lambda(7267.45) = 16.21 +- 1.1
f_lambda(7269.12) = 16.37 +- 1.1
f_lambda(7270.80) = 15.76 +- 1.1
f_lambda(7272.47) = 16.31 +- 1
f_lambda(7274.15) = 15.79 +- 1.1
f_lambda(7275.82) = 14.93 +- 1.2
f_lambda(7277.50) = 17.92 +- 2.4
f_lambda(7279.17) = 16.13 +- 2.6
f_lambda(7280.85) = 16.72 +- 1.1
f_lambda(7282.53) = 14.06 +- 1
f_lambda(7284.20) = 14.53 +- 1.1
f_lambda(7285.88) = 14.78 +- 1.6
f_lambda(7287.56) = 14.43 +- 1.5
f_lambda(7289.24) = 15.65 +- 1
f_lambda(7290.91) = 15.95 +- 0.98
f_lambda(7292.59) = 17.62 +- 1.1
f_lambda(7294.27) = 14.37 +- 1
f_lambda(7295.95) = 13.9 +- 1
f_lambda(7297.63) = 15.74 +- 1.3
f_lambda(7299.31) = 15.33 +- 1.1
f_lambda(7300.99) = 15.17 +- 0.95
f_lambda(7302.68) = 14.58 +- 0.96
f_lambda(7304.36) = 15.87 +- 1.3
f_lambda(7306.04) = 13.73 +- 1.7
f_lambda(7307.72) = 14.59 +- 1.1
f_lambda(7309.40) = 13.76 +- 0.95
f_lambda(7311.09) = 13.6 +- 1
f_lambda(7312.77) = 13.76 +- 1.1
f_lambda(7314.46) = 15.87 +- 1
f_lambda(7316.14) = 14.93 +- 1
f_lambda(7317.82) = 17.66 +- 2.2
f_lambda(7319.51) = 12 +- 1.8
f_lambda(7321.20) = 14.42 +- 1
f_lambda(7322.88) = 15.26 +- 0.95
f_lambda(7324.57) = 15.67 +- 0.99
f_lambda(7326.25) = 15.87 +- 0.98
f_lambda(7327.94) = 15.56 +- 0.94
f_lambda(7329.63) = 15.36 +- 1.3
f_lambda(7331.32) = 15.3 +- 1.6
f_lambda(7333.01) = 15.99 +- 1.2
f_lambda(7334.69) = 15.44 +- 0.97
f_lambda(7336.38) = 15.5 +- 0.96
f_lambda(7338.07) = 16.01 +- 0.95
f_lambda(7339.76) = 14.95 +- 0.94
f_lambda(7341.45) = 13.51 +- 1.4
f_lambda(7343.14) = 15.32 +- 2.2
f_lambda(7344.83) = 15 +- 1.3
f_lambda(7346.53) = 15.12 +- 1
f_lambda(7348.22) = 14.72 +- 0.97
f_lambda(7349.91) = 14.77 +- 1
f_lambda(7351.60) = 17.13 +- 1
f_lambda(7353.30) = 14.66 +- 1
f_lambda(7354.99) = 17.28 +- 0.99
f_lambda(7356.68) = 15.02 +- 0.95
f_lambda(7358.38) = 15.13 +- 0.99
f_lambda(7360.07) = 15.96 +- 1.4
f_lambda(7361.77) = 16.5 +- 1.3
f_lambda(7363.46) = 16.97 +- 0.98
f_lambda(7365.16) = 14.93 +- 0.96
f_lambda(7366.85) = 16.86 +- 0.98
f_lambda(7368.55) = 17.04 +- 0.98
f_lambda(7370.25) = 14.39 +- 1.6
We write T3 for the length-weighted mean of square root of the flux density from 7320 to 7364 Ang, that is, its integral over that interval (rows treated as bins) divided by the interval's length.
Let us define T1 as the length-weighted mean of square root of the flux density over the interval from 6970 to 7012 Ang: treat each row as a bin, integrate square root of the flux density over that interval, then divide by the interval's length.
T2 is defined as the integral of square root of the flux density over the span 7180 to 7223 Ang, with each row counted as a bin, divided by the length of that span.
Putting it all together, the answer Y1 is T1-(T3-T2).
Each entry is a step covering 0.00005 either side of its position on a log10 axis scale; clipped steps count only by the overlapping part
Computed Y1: 3.83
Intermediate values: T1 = 3.90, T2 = 3.854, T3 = 3.93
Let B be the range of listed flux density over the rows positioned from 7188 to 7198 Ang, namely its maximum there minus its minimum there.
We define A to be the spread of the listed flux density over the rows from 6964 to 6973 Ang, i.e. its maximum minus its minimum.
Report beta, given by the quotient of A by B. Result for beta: 2.9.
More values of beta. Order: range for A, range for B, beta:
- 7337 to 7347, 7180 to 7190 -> 0.8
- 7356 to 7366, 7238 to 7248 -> 0.4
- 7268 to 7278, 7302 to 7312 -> 1.3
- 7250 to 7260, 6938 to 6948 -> 2.4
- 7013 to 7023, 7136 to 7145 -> 1.0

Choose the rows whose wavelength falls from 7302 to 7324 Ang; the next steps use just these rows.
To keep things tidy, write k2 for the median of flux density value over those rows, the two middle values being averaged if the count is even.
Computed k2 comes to 14.6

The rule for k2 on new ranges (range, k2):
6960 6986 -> 15.5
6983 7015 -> 15.0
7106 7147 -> 15.5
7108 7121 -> 15.9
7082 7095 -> 15.4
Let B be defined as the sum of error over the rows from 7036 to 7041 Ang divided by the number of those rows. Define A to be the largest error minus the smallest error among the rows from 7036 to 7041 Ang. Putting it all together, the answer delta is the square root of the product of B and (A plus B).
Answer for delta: 1.0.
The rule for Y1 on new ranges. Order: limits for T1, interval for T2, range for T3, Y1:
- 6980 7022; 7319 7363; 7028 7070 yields 3.94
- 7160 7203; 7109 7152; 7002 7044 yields 3.79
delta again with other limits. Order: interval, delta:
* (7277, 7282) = 2.7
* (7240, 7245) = 2.0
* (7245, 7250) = 2.0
